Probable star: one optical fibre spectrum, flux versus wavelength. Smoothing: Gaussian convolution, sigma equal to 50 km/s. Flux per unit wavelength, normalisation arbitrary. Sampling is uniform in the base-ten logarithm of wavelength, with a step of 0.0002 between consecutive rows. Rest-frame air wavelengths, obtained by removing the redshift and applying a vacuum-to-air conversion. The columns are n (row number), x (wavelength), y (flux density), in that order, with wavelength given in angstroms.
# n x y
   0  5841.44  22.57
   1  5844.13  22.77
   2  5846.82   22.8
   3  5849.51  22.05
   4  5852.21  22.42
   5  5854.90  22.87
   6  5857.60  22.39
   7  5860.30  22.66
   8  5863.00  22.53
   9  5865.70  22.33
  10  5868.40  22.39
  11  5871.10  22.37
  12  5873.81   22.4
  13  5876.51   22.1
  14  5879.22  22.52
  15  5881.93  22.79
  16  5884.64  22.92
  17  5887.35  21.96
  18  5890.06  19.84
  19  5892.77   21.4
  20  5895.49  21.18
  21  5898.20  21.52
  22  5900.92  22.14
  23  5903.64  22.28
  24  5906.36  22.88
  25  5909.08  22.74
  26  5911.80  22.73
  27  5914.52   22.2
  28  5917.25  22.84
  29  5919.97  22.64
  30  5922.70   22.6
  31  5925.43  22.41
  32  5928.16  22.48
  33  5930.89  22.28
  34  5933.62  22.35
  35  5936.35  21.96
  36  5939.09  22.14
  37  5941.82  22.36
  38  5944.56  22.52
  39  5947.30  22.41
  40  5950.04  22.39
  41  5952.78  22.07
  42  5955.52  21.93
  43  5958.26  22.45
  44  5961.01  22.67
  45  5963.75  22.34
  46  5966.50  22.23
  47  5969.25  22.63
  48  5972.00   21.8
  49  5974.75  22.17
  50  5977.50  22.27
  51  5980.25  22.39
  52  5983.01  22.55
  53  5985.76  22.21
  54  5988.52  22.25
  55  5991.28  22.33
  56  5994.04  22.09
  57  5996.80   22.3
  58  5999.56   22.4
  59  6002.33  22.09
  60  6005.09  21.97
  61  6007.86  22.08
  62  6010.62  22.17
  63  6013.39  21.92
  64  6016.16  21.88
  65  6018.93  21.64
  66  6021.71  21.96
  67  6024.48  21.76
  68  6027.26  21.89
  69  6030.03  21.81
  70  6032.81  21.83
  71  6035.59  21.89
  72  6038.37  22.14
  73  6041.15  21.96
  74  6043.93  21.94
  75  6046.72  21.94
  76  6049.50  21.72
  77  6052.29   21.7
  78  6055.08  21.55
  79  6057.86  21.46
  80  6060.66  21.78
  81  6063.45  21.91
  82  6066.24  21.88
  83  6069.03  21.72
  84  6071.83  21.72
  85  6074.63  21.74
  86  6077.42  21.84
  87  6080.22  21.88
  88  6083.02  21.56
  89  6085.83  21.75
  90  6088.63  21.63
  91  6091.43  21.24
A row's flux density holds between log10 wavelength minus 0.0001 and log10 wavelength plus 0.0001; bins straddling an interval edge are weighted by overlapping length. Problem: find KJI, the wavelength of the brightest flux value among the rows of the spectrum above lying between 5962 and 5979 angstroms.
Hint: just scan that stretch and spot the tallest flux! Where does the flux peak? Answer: 5969.25 angstroms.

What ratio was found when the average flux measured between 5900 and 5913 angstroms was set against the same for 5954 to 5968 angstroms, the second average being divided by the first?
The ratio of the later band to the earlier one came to 0.99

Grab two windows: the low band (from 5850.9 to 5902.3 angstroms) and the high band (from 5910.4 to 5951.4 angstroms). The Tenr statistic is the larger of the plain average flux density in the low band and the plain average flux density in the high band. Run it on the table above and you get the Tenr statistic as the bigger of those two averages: 22.4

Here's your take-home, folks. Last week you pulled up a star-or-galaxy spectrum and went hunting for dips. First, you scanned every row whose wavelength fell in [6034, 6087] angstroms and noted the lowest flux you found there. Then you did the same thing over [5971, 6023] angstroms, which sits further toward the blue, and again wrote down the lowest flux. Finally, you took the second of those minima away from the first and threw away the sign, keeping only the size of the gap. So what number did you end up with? 0.2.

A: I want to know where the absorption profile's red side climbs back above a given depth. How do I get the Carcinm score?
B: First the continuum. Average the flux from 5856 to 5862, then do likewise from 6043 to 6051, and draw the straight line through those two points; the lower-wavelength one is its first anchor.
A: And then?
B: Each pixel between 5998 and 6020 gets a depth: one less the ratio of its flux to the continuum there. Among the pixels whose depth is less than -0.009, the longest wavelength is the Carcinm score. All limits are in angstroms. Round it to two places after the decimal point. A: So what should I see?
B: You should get 5999.56 angstroms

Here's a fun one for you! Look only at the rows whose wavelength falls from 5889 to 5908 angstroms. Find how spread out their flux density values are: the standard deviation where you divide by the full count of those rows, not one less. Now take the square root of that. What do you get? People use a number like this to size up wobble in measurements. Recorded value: 0.95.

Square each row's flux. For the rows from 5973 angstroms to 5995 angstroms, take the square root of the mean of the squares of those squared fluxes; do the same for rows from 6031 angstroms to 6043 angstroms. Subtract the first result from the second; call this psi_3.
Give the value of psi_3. -15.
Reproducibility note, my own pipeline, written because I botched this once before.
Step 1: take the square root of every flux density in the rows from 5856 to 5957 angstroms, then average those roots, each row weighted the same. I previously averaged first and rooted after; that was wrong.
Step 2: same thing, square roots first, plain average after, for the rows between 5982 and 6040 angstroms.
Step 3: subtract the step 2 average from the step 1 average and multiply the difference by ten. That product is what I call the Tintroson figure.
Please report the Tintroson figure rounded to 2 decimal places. 0.22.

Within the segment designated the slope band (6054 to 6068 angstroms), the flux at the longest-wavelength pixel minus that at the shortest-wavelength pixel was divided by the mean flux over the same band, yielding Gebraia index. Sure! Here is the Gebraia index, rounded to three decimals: 0.015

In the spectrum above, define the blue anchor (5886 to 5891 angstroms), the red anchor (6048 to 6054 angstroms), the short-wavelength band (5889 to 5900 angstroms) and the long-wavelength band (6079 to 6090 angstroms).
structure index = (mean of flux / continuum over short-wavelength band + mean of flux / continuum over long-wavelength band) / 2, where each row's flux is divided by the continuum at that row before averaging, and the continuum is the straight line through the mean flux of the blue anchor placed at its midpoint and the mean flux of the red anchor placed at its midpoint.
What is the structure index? 0.997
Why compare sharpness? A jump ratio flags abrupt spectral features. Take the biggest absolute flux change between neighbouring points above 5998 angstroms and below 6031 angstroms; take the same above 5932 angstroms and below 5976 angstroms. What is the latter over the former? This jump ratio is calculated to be 2.6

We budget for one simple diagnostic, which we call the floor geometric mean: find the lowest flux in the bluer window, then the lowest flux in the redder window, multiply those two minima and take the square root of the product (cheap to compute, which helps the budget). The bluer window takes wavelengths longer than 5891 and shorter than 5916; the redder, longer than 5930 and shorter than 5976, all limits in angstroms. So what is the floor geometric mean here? 21.5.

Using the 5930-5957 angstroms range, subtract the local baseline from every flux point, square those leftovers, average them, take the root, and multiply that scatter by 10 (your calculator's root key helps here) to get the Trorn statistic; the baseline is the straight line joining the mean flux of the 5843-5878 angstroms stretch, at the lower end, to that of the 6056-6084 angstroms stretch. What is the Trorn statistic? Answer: 2.0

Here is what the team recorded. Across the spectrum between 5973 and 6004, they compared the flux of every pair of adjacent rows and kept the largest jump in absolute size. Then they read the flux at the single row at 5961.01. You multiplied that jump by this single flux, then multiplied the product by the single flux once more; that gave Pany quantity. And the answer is 175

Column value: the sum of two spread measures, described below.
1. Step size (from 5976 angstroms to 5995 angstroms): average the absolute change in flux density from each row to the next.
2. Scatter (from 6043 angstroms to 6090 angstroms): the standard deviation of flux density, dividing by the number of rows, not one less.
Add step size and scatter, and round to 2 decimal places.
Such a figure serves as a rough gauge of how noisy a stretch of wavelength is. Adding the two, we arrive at 0.30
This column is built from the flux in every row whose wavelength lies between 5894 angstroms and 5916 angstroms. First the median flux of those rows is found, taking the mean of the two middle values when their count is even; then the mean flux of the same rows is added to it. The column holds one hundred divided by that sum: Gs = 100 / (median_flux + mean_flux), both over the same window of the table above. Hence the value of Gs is 2.25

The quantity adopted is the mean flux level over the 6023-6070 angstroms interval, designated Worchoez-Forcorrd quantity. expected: 21.8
